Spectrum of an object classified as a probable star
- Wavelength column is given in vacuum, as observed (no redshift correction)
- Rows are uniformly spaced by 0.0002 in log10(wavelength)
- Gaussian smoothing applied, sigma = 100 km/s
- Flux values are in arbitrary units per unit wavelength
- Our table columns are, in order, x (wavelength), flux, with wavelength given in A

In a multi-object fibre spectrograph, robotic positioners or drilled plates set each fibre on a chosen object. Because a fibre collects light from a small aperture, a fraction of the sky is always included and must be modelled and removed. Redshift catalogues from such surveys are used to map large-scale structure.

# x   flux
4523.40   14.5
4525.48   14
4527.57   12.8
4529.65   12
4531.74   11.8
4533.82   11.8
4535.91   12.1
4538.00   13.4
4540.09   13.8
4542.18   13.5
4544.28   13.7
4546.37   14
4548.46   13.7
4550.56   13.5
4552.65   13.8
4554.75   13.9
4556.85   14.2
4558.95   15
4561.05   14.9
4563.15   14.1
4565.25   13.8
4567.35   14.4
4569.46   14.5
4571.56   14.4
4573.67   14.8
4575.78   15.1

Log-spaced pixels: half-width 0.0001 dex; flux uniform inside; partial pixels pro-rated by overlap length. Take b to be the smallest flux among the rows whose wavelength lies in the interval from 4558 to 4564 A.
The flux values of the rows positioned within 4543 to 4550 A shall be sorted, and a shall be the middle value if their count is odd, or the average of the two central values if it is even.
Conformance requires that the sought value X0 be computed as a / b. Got 0.97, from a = 13.7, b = 14.1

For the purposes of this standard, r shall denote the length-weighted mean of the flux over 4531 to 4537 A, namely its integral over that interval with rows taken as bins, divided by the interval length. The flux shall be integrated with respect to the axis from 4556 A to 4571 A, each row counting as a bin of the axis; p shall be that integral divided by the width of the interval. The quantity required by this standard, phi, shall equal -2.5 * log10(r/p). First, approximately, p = 14.4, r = 11.9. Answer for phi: 0.21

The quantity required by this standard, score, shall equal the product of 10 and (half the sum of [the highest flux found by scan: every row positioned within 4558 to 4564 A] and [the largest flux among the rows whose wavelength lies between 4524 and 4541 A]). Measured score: 145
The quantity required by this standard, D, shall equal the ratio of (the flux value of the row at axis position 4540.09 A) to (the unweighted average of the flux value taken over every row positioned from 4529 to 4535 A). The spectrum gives 1.16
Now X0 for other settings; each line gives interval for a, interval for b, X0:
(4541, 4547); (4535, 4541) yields 1.13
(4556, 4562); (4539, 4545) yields 1.10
